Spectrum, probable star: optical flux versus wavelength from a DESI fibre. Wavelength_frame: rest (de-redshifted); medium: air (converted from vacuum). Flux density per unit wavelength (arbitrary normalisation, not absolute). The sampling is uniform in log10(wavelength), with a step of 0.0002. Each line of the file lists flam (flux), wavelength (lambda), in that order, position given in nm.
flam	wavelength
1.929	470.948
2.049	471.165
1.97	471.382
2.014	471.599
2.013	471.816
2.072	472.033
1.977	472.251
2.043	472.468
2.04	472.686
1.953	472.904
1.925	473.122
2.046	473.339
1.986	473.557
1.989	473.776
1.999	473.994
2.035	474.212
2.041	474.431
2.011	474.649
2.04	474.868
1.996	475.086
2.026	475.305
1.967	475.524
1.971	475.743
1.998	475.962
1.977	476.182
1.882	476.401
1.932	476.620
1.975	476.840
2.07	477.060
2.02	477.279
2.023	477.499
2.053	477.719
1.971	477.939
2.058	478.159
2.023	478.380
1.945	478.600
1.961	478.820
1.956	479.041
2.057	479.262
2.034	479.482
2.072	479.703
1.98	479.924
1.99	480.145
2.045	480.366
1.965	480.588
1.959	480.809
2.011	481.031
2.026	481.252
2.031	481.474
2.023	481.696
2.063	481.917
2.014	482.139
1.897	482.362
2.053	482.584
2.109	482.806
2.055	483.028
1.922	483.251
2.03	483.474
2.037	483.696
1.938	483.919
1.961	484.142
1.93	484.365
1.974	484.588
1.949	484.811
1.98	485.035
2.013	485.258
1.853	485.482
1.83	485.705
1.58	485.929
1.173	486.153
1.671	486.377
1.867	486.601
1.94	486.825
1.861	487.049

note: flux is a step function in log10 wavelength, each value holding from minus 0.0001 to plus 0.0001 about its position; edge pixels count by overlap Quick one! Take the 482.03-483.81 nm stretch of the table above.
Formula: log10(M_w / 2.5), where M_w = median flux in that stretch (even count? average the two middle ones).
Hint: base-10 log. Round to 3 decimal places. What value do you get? -0.090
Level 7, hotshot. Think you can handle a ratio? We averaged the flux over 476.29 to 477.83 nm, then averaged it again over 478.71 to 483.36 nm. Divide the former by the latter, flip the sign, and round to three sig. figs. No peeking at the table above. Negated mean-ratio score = -0.992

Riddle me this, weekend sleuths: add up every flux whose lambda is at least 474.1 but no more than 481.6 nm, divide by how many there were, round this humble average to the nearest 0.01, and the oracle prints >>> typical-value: 2.00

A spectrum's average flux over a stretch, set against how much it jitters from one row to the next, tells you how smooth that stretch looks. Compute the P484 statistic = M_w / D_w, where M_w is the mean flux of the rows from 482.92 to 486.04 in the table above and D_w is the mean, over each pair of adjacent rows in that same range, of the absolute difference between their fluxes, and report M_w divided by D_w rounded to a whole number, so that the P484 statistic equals 26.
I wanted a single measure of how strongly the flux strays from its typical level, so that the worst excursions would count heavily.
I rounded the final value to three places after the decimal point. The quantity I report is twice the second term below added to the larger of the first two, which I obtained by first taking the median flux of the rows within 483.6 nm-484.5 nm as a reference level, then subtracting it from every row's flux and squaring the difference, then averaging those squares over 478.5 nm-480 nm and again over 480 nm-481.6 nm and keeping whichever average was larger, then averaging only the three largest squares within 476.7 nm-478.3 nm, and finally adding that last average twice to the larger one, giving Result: 0.030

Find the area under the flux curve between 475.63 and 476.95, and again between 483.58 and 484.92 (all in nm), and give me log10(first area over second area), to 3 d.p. -0.009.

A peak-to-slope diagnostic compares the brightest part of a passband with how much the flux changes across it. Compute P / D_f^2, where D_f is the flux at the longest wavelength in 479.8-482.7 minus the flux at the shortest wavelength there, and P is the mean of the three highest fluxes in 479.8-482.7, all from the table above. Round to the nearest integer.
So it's 385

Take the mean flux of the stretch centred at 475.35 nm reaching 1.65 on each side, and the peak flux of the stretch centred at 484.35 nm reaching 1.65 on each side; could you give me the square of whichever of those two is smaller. 3.96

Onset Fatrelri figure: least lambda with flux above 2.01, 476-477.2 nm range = 477.060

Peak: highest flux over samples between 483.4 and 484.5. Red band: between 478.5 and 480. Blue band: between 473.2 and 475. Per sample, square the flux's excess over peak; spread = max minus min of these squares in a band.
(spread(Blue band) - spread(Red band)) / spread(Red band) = -0.69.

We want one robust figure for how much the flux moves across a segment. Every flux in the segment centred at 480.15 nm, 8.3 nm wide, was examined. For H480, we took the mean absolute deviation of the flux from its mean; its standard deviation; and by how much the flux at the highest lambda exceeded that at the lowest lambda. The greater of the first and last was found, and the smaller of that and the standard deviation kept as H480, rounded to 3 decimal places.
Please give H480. 0.045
